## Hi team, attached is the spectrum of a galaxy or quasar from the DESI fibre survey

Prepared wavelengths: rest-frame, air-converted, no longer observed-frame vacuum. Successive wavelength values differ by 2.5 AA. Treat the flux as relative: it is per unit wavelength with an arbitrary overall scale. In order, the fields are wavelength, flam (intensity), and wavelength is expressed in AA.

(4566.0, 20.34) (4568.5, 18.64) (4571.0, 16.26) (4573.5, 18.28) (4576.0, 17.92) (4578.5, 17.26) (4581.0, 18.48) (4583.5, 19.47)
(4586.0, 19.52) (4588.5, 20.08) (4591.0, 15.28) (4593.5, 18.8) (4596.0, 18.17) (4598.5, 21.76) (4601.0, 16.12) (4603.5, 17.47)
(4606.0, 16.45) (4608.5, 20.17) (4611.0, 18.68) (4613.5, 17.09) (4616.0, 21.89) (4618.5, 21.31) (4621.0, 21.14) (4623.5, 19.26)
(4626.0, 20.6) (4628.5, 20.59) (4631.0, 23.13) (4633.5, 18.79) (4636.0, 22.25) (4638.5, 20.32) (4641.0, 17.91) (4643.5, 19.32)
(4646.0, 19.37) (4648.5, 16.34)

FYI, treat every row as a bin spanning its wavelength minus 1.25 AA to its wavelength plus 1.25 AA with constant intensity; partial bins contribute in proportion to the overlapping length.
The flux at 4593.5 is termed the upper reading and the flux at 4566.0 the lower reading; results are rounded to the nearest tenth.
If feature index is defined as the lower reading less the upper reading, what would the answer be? 1.5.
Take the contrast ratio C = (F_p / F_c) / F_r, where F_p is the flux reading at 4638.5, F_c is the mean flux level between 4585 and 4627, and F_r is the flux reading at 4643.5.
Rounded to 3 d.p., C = 0.055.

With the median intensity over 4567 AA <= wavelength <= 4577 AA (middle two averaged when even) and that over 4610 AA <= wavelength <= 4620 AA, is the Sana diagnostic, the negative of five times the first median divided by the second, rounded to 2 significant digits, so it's -4.5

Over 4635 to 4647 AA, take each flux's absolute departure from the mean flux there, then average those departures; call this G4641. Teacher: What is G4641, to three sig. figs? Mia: 1.16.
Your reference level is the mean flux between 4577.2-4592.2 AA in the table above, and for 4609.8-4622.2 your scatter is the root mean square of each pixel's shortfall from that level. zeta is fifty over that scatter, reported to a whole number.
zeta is 20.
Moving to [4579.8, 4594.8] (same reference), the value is 31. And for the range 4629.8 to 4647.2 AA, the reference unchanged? 20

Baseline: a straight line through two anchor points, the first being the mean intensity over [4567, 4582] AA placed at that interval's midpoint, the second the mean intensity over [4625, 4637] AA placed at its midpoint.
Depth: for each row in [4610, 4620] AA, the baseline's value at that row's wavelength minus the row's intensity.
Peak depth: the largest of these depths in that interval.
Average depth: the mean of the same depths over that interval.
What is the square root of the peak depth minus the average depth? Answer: 1.6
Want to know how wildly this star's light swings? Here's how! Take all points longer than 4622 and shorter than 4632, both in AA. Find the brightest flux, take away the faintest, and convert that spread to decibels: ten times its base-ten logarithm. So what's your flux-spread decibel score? 5.9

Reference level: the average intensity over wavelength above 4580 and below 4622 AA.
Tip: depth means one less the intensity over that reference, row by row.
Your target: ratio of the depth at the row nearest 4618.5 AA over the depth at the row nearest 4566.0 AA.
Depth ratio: 1.7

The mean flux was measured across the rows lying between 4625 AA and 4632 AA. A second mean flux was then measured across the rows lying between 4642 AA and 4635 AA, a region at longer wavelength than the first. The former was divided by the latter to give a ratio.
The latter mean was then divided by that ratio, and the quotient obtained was 19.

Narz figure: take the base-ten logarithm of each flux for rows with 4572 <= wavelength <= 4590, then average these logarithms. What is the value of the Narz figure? 1.27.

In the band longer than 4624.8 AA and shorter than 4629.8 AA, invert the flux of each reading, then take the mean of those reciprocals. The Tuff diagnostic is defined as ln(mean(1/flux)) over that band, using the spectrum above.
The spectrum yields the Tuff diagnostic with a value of -3.03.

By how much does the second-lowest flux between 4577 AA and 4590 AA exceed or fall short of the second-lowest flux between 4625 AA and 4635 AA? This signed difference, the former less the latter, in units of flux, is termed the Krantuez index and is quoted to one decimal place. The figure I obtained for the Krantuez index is -2.1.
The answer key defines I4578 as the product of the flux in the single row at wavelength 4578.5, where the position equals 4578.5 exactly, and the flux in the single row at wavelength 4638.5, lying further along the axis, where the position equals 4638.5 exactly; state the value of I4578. 351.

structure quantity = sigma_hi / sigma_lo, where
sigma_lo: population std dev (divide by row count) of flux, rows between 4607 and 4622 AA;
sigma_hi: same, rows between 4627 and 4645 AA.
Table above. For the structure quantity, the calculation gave 1.03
